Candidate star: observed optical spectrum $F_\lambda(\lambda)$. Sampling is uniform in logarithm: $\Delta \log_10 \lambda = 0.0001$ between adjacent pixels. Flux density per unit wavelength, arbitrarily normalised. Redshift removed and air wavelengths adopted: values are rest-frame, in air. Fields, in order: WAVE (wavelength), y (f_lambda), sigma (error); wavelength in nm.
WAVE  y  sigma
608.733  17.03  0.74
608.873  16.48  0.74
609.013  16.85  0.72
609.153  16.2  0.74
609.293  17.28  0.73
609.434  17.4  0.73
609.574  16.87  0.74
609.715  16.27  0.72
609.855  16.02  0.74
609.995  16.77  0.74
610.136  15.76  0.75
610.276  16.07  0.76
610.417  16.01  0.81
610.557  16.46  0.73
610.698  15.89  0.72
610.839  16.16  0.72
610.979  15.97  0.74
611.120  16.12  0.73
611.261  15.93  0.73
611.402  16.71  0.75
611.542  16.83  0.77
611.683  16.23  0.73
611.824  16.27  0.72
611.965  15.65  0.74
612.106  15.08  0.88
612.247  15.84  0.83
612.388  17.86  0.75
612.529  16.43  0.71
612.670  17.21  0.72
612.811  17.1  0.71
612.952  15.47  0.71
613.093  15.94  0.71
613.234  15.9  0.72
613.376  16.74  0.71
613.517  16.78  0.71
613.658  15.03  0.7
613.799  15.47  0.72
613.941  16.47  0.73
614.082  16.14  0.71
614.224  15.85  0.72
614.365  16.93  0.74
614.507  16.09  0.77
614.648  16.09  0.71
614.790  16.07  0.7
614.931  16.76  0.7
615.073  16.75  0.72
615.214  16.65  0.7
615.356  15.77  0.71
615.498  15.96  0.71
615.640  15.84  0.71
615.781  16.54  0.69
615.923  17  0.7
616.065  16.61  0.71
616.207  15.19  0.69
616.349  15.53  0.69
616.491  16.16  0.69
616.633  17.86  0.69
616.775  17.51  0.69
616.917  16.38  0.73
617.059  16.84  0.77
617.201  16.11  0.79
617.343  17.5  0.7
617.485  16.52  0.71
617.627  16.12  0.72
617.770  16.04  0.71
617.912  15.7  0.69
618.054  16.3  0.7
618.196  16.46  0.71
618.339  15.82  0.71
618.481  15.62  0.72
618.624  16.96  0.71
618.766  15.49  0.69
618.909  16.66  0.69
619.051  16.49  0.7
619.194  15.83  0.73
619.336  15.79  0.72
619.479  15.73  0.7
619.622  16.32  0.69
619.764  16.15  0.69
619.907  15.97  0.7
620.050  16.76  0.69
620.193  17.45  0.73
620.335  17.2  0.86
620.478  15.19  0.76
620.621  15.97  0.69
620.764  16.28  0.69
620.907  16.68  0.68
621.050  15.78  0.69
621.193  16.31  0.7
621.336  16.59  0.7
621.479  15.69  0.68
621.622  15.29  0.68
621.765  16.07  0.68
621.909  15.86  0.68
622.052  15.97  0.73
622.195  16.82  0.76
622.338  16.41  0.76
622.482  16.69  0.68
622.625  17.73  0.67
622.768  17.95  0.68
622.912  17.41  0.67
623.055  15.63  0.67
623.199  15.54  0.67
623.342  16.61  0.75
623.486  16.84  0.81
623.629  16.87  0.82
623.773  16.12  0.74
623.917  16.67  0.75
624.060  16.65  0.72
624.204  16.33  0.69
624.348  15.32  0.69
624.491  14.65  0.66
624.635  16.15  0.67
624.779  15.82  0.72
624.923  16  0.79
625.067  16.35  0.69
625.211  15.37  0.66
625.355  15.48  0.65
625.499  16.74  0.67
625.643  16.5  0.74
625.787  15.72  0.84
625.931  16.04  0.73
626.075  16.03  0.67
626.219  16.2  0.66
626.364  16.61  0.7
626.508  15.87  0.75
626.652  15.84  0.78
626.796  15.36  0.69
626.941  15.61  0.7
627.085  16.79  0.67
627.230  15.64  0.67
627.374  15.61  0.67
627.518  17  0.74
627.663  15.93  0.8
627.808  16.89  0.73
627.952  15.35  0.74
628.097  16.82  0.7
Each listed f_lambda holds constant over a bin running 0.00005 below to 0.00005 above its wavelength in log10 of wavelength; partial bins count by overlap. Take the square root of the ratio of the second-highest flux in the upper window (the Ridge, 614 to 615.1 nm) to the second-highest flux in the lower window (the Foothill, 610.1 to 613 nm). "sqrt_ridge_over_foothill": 0.99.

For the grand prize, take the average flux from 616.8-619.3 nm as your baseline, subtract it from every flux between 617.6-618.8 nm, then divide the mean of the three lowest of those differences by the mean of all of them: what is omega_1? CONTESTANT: 3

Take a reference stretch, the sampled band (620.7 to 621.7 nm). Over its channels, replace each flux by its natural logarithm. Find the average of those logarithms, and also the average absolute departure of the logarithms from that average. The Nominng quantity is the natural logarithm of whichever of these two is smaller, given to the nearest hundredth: -3.62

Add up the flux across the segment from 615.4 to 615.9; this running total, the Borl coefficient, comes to 48.3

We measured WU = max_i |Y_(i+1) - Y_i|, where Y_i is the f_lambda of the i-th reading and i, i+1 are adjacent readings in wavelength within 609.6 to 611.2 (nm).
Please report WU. 1.0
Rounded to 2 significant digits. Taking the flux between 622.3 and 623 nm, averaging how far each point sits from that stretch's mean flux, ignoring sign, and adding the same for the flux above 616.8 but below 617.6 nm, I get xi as 0.95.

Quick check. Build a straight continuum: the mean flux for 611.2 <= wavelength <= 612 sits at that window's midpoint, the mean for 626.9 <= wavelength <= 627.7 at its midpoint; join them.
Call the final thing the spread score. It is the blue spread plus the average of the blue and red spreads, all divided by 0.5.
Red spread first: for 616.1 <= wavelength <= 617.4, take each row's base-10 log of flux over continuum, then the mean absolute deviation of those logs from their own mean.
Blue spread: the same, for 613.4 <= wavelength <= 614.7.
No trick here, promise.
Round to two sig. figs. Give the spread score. 0.055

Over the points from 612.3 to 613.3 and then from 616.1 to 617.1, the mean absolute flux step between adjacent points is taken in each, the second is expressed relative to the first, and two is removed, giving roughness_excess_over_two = -1.0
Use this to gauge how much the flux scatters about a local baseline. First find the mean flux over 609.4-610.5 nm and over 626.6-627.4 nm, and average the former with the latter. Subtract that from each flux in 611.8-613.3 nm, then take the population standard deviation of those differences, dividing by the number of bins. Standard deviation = 0.80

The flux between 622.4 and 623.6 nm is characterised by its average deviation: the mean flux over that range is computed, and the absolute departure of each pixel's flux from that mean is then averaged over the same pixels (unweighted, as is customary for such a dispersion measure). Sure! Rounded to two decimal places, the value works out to 0.68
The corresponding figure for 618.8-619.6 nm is 0.38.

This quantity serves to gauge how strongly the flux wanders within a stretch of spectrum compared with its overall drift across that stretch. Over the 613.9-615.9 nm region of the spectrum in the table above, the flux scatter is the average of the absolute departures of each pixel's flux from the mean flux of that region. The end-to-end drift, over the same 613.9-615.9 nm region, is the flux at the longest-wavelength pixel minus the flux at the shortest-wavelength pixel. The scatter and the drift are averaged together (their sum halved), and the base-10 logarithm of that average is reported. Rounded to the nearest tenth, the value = -0.7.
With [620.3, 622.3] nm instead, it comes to -1.5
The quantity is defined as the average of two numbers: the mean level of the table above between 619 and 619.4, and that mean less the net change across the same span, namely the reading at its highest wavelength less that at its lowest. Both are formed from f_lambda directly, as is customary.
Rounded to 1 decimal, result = 16.4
